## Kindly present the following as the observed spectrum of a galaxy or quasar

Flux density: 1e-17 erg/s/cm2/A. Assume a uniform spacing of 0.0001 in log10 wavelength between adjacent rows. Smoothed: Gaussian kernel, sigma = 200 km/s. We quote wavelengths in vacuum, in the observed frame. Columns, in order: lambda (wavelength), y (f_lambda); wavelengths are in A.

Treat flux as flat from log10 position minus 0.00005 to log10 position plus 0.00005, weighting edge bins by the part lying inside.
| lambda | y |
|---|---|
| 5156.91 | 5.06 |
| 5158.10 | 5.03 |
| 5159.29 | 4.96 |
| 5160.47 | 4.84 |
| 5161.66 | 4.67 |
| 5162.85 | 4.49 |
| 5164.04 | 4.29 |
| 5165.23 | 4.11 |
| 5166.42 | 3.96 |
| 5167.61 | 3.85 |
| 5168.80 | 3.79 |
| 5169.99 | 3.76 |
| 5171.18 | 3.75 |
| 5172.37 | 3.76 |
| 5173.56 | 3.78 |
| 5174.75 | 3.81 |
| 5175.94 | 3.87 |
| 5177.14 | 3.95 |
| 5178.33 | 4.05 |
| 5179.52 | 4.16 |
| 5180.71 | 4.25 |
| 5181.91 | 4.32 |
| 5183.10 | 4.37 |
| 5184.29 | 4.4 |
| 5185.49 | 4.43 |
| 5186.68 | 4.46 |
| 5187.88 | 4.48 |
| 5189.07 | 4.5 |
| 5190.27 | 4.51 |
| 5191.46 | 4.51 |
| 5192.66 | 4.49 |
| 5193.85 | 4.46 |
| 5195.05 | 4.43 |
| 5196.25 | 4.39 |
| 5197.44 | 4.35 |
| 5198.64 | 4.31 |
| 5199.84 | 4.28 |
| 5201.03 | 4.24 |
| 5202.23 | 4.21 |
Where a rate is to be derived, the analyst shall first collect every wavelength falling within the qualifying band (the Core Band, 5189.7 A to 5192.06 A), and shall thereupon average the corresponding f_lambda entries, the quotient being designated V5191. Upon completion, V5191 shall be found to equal 4.5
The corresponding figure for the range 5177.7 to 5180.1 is 4.1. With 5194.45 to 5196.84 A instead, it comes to 4.4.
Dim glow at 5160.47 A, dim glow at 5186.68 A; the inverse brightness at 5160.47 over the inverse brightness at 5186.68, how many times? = 0.92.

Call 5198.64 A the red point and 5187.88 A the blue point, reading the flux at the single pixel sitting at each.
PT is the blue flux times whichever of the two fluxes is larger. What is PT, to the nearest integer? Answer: 20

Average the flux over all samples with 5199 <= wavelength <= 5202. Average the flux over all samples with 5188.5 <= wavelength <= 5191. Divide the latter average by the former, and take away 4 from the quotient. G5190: -2.94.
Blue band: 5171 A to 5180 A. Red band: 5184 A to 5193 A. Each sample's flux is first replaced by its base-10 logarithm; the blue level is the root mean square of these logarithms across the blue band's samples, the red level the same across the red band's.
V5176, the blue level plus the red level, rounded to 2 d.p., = 1.24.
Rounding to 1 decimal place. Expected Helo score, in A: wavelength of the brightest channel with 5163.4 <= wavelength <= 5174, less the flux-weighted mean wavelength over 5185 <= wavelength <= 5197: -26.8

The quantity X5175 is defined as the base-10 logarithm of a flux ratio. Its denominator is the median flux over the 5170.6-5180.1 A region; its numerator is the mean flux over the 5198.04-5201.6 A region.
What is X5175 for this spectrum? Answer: 0.047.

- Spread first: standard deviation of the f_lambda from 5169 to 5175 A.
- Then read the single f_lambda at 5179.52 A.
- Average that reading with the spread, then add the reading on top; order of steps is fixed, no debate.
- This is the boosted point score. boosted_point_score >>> 6.25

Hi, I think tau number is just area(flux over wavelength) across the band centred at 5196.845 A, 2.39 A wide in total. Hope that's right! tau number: 10.5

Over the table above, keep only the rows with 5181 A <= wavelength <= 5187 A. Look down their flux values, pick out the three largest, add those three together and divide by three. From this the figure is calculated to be 4.43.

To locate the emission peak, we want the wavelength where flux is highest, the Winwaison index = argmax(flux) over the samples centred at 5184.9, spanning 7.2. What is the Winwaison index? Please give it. 5187.88 A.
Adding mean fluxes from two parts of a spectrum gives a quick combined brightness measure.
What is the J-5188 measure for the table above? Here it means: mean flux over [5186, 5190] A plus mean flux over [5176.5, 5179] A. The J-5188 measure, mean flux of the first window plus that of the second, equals 8.5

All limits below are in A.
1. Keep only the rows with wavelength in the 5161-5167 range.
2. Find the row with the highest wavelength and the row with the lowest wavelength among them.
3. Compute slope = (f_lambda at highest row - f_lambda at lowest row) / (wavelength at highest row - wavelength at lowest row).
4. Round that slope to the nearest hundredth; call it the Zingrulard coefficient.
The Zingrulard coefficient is -0.15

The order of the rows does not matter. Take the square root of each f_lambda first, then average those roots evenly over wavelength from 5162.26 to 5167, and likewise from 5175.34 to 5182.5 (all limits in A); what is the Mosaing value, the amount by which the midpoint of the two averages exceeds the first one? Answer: -0.01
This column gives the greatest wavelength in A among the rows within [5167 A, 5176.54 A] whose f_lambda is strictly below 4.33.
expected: 5175.94 A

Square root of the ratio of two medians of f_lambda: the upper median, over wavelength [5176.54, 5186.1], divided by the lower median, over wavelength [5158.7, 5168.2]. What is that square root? 0.99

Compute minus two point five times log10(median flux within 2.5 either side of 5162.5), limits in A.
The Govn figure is -1.65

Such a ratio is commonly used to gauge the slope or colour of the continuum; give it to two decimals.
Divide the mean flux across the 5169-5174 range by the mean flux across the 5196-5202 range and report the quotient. 0.87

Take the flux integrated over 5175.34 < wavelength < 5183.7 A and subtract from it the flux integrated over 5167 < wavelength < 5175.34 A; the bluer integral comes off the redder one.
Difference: 3.0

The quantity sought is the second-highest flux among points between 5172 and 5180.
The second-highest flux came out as 4.05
